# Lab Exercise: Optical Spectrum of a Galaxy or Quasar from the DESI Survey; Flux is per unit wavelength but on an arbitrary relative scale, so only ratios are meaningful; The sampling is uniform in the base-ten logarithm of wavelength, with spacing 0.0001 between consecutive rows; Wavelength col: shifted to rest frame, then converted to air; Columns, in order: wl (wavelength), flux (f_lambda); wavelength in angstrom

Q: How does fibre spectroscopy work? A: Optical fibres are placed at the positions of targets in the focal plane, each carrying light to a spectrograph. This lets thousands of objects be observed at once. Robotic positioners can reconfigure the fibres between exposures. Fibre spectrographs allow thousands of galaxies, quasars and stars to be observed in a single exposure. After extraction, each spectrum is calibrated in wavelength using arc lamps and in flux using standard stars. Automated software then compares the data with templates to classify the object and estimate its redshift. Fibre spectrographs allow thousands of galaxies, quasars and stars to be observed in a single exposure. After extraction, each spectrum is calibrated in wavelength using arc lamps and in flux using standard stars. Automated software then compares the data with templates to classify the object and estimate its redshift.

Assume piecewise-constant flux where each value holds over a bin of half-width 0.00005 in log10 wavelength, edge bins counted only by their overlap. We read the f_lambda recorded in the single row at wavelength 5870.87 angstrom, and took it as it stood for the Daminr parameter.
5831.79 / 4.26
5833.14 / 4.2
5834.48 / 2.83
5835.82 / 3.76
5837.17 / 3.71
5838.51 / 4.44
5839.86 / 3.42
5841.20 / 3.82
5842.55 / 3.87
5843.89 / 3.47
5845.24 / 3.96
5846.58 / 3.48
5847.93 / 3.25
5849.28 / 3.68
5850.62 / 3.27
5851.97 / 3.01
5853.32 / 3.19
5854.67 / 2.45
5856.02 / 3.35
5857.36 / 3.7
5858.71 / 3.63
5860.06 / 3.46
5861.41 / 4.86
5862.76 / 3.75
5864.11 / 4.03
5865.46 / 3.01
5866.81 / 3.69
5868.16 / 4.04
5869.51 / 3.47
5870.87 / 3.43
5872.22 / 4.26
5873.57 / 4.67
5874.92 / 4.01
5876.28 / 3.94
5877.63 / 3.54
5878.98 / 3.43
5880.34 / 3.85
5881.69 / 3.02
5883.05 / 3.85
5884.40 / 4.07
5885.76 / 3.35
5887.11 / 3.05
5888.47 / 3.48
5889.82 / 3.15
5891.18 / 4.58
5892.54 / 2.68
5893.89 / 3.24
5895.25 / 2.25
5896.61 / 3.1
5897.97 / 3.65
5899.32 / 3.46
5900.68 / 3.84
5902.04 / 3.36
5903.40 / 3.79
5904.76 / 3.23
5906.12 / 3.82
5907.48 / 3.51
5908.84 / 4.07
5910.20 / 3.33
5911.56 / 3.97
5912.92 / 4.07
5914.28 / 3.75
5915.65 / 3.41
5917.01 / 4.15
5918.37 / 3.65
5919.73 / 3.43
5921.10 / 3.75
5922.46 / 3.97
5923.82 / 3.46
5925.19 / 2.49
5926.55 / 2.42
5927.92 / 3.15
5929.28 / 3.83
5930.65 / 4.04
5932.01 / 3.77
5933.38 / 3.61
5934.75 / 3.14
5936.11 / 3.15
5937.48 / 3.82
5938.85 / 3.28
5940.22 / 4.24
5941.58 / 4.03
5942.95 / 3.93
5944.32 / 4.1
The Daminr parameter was 3.43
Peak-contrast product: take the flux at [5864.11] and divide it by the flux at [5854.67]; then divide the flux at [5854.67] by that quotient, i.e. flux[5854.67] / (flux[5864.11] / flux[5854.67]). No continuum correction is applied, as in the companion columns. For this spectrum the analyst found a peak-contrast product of 1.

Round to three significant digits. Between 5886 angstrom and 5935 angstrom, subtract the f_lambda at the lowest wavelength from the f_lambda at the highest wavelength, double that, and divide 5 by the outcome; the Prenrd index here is 27.8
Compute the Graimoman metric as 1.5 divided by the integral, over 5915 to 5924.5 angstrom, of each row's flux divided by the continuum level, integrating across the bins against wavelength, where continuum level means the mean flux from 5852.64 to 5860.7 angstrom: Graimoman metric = 0.141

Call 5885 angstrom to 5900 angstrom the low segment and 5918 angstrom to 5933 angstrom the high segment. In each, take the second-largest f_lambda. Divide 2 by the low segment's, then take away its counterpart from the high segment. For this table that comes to -3.42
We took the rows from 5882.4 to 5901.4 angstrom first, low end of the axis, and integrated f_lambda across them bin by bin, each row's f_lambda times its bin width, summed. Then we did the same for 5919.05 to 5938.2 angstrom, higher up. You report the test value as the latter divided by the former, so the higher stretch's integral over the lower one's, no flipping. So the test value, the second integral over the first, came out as 1.01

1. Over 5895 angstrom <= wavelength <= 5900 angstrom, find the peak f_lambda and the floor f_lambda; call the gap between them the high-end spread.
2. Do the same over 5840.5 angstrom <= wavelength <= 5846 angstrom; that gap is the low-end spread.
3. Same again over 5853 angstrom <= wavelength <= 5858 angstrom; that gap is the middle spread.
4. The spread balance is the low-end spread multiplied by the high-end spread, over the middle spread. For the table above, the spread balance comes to 0.5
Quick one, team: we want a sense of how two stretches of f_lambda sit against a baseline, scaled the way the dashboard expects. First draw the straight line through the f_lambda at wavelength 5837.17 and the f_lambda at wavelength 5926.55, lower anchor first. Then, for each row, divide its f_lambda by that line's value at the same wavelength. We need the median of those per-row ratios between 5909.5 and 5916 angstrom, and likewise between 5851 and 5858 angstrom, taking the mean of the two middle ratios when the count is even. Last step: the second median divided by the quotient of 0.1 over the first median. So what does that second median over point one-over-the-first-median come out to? 13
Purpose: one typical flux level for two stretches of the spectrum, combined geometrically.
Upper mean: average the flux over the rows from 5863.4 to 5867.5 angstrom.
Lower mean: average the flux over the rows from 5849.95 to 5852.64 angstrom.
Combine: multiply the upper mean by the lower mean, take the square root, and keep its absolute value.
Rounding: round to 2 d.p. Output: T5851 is 3.35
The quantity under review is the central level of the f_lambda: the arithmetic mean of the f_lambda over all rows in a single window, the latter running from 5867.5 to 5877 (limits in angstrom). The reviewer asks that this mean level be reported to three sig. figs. 3.97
